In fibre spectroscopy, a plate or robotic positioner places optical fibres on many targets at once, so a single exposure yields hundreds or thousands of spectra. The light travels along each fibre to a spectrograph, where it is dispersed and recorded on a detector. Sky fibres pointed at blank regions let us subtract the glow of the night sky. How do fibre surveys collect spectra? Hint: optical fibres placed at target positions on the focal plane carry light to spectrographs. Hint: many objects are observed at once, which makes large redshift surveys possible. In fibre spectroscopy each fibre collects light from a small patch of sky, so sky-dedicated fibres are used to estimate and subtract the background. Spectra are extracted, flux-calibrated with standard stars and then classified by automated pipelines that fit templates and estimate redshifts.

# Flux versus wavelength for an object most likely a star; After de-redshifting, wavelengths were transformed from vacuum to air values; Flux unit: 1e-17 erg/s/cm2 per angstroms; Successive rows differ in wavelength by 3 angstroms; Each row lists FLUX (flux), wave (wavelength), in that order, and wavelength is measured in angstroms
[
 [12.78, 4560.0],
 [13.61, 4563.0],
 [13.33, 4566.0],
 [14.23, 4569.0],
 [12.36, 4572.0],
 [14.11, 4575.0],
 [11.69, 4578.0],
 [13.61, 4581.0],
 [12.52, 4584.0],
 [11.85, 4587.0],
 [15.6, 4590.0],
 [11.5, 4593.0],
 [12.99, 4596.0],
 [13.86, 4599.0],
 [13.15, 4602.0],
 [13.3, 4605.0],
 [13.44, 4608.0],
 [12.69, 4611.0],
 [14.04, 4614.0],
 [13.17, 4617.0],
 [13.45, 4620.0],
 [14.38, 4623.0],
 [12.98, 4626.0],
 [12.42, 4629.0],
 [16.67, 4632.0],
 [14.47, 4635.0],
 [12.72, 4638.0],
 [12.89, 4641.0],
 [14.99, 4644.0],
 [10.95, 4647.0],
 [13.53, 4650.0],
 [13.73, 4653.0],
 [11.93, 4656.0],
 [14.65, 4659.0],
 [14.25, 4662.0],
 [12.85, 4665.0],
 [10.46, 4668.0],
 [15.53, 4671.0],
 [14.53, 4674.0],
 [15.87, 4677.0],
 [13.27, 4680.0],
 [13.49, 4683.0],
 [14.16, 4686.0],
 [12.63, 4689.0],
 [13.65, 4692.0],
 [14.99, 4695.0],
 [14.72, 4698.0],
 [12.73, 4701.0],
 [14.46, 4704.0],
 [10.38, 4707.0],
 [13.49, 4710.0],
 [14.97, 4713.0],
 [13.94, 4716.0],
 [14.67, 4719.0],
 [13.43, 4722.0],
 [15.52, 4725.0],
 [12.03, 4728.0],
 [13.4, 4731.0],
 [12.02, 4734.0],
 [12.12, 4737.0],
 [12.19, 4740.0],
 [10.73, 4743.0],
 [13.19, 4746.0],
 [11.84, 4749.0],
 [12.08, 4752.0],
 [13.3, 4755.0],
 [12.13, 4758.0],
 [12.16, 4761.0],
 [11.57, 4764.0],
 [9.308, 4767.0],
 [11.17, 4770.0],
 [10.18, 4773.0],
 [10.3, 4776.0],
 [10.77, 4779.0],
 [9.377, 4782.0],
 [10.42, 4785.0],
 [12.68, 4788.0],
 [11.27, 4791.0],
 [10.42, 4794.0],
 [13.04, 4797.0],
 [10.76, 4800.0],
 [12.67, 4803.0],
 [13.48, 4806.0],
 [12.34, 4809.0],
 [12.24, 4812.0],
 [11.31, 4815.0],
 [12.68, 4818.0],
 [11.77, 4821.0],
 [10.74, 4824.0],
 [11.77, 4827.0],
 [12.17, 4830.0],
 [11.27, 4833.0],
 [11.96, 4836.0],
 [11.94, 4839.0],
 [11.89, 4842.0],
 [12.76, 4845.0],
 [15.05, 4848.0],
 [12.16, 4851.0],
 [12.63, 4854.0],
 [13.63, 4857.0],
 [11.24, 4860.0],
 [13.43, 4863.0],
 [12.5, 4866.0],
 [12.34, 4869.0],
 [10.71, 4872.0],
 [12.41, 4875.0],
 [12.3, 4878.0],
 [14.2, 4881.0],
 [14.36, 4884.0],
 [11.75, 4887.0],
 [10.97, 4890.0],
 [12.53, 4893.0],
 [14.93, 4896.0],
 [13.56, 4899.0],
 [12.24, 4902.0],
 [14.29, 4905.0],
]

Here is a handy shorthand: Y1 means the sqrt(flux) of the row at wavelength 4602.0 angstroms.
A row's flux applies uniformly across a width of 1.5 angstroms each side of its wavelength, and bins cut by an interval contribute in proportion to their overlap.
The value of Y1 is 3.63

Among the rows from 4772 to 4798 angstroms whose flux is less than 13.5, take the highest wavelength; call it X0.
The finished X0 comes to 4797.0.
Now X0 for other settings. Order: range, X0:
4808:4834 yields 4833.0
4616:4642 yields 4641.0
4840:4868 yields 4866.0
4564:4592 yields 4587.0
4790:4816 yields 4815.0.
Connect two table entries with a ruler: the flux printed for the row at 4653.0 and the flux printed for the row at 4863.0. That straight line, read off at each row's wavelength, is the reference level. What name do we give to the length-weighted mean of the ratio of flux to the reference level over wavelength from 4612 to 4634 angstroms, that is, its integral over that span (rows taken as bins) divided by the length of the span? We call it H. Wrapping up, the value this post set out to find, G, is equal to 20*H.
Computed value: 20.1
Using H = 1.01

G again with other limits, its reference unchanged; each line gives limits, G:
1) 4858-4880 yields 18.2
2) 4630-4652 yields 20.0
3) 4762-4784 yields 15.4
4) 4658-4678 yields 20.4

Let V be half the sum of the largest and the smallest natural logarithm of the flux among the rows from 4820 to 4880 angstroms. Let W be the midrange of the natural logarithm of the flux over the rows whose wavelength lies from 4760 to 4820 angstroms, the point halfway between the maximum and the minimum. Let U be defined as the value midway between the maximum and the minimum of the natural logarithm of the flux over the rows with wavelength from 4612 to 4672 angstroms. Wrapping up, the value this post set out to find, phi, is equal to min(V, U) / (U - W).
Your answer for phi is 15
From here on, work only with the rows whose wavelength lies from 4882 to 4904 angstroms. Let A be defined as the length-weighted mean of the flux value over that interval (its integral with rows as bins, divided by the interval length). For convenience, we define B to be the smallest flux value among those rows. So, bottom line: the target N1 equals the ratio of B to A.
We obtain 0.85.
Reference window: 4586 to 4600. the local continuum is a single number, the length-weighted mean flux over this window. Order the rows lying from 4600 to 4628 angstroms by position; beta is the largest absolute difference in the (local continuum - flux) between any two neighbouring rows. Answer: 1.4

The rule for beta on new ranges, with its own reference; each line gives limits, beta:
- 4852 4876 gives 2.4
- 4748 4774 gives 2.3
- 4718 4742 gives 3.5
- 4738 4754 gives 2.5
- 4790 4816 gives 2.6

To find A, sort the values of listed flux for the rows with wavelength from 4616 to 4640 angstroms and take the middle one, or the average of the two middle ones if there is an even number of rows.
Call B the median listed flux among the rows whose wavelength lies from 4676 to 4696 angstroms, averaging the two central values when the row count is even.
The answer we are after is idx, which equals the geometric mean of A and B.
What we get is 13.5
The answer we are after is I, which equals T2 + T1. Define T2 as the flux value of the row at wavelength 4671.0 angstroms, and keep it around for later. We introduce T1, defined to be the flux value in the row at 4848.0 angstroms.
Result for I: 30.6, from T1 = 15.05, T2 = 15.53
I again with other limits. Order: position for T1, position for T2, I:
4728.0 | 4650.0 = 25.6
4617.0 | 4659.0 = 27.8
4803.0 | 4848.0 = 27.7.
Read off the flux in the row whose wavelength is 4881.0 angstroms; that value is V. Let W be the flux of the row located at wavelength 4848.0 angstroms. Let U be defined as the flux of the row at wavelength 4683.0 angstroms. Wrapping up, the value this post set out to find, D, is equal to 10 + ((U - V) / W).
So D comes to 9.95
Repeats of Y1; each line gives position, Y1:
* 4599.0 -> 3.72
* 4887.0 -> 3.43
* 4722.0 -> 3.66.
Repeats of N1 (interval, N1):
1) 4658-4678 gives 0.75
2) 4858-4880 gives 0.88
